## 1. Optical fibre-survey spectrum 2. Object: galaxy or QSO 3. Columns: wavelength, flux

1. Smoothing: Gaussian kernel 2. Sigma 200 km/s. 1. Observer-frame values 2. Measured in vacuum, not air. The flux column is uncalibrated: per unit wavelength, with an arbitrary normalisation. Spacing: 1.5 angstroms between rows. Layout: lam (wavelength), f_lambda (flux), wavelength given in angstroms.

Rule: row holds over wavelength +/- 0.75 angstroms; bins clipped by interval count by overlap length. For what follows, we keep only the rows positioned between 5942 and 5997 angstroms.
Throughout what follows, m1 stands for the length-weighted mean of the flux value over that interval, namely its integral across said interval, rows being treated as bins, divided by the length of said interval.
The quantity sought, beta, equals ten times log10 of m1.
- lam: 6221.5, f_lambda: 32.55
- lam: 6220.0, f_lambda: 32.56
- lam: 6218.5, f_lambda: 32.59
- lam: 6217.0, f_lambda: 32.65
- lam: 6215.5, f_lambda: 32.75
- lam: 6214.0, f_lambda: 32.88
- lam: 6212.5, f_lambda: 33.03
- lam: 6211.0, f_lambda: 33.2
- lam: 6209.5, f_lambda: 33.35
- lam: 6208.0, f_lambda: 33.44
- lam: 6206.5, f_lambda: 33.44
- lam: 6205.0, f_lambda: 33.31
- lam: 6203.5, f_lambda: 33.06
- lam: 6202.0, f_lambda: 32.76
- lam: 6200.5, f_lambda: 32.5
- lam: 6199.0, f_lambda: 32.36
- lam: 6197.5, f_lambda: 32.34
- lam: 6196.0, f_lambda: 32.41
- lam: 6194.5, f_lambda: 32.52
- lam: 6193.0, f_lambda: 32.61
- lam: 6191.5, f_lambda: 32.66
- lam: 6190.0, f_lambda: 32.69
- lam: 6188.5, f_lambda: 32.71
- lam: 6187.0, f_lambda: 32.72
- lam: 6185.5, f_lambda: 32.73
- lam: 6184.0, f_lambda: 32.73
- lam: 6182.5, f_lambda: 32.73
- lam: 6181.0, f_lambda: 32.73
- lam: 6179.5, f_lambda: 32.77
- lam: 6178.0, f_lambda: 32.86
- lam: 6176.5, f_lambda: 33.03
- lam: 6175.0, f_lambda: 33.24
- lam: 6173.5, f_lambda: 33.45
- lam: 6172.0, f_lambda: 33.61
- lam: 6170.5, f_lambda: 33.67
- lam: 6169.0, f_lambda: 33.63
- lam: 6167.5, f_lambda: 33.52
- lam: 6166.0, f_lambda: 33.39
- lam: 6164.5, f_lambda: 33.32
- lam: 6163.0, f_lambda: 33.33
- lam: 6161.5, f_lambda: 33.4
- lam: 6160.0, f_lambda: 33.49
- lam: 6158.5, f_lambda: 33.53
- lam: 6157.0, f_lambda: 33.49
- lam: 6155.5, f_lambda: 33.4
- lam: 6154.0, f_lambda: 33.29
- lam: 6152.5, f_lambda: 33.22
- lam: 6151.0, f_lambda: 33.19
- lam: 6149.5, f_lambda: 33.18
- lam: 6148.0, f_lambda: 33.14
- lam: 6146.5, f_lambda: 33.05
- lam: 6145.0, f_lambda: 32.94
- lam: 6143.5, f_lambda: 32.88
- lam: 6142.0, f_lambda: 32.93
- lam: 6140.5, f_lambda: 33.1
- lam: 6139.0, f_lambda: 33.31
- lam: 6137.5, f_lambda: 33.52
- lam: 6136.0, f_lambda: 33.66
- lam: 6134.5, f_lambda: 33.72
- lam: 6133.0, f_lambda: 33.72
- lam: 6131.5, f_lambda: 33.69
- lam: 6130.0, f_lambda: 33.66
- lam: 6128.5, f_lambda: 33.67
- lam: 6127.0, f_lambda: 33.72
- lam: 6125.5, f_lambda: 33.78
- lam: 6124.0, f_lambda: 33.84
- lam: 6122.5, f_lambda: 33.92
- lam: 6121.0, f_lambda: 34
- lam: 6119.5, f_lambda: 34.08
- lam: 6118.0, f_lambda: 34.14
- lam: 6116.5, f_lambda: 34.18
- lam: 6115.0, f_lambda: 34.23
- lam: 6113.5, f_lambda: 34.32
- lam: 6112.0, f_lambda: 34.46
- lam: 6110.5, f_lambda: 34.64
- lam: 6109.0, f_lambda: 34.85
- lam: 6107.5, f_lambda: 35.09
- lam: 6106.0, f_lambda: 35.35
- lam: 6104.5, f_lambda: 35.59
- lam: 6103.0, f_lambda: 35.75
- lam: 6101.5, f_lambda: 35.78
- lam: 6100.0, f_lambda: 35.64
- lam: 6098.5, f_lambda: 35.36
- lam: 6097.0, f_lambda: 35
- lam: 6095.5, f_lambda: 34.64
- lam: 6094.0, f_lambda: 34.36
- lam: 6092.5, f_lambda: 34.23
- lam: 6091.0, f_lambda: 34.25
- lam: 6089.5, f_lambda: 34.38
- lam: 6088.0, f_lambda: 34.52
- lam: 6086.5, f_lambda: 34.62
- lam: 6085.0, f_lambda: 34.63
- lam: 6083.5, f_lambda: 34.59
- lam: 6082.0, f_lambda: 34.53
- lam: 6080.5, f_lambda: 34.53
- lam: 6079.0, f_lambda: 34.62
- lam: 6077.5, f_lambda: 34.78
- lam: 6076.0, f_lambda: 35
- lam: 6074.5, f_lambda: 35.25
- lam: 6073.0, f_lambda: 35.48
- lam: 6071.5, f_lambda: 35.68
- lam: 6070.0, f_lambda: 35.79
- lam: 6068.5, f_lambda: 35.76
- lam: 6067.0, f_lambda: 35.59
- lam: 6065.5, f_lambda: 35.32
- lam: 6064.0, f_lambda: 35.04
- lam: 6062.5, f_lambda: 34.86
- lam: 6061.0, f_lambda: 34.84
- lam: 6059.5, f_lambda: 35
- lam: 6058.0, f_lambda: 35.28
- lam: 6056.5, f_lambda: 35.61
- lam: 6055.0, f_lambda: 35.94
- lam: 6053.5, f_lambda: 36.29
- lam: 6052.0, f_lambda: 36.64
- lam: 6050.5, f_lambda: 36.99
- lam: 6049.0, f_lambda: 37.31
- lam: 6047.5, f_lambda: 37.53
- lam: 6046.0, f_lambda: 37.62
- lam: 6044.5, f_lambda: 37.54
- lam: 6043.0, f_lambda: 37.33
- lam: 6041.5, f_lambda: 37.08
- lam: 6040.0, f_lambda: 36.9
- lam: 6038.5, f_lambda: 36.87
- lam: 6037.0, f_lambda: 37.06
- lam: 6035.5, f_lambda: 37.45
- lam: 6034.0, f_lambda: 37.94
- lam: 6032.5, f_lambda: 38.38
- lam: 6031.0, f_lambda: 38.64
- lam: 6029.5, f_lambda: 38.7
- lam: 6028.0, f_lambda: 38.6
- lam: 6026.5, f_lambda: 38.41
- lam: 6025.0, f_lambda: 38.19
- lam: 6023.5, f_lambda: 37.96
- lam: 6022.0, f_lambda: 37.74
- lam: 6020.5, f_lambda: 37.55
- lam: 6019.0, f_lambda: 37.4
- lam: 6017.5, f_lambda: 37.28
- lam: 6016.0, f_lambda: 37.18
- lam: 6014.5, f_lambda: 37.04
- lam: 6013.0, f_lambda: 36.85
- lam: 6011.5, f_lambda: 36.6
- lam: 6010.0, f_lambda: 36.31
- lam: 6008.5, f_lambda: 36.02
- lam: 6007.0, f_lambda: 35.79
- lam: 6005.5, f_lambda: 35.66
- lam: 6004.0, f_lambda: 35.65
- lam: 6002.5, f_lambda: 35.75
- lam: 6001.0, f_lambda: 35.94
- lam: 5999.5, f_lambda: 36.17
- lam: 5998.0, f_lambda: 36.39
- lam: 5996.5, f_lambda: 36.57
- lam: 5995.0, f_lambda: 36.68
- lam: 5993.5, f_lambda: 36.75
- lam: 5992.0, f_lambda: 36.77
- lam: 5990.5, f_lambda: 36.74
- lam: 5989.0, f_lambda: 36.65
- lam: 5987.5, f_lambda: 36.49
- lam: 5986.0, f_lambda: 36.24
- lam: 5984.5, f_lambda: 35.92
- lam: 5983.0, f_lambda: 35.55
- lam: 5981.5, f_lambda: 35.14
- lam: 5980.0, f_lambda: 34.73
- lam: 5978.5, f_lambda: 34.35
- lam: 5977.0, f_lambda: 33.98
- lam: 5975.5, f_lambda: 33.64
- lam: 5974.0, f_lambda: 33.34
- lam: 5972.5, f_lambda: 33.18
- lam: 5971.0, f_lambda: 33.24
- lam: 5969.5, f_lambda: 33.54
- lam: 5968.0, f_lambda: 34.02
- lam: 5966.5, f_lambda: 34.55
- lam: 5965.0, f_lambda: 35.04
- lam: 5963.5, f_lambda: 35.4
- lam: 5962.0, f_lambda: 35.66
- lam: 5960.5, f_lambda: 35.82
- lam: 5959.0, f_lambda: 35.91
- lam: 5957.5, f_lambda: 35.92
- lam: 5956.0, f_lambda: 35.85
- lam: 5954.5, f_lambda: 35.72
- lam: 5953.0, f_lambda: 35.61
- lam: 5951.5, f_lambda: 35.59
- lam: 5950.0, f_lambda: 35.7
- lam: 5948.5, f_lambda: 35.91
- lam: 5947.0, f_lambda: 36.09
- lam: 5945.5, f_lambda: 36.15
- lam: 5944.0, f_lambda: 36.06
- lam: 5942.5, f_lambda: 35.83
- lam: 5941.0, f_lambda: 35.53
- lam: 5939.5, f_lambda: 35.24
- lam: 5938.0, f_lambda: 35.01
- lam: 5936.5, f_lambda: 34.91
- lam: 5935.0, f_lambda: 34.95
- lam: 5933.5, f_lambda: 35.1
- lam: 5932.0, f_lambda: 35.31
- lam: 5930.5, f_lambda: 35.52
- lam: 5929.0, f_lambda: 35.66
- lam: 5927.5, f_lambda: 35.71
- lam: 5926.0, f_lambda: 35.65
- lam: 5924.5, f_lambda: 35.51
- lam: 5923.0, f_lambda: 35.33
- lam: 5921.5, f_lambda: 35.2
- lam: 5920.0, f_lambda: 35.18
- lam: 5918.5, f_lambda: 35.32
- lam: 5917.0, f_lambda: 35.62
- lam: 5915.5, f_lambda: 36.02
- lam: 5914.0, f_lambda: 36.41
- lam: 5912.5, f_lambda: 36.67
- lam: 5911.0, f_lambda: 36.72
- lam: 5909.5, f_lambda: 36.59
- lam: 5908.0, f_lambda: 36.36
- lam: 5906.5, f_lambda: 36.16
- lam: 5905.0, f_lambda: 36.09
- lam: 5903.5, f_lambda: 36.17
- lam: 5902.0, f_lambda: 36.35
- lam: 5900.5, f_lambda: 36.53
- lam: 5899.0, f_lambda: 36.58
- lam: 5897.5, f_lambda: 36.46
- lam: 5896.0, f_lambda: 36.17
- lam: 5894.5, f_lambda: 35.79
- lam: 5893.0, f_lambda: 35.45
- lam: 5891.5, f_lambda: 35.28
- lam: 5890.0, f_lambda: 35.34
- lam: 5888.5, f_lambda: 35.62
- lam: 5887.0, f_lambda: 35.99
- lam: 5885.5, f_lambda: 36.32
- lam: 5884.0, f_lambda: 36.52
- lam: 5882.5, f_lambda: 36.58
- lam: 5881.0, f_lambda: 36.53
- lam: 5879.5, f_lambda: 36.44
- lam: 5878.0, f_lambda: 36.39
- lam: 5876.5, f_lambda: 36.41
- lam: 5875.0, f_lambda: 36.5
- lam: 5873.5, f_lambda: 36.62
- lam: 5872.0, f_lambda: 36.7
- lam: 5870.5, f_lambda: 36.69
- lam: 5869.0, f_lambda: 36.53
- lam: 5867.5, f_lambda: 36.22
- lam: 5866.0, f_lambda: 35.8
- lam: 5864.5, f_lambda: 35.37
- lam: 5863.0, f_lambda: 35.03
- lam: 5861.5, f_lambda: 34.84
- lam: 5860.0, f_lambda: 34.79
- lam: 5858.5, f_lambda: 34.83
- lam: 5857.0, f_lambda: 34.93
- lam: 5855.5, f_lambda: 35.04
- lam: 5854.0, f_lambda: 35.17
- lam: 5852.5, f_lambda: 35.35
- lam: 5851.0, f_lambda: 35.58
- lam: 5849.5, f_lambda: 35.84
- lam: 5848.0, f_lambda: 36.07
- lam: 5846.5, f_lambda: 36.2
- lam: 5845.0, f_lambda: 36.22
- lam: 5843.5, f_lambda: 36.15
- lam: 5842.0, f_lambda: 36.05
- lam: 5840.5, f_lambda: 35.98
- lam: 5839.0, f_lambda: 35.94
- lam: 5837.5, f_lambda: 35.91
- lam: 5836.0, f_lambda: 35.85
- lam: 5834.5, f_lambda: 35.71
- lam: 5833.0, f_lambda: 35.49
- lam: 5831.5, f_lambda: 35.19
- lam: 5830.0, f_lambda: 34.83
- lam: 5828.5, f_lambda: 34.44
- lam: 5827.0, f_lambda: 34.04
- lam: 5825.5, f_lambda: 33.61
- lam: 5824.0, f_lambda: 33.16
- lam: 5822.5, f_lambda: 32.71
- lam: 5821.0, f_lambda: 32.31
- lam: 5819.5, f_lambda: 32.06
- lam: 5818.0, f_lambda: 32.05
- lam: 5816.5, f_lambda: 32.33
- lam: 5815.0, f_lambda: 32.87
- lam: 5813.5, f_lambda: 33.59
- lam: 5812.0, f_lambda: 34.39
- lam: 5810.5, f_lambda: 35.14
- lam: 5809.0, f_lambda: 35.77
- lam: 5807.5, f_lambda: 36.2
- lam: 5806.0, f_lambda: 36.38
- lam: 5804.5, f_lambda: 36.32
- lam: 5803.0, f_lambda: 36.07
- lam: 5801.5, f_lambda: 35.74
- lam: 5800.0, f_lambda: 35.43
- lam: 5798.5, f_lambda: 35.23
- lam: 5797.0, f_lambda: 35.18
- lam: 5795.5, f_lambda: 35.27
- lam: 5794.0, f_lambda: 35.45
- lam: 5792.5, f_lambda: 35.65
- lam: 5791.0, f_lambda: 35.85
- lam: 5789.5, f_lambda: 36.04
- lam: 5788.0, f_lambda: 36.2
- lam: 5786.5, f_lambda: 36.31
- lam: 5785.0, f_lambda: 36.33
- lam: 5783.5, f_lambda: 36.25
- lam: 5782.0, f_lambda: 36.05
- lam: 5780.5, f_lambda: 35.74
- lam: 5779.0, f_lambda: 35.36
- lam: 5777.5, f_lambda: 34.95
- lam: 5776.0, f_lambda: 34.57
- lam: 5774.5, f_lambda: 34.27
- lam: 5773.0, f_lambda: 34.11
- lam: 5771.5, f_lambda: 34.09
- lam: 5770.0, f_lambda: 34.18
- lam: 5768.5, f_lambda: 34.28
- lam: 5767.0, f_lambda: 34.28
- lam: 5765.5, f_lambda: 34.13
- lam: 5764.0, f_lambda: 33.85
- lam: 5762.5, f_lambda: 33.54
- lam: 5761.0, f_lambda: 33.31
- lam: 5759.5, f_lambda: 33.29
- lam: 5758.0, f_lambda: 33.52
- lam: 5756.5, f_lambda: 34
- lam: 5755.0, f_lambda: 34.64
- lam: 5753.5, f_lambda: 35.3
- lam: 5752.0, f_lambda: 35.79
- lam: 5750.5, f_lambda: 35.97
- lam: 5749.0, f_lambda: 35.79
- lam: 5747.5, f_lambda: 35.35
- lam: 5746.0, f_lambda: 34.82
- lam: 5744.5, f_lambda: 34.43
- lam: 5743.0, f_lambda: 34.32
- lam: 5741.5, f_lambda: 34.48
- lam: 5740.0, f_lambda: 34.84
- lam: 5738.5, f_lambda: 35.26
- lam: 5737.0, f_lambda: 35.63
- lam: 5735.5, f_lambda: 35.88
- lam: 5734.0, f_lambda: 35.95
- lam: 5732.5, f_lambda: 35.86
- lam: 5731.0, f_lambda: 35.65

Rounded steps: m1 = 35.4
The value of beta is 15.5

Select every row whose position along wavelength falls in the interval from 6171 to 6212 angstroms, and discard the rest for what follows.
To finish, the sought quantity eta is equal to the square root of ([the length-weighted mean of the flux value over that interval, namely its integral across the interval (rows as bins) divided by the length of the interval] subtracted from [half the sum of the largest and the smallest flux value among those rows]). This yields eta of 0.29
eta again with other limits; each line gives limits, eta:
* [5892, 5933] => 0.12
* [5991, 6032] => 0.43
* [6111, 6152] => 0.19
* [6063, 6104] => 0.05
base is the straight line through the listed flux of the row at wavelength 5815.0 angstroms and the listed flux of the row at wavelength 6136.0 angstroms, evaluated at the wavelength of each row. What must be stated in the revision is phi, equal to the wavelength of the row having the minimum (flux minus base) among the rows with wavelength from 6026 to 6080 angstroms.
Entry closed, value 6079.0 angstroms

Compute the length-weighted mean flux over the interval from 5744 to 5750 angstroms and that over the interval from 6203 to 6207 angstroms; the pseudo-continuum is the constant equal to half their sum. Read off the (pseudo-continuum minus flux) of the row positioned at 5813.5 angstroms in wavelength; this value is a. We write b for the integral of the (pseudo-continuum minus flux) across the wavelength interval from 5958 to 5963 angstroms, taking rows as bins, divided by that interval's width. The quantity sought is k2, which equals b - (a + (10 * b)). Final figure 13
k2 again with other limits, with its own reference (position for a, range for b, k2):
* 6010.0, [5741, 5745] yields 4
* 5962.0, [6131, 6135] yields -3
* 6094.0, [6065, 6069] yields 12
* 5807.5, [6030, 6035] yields 39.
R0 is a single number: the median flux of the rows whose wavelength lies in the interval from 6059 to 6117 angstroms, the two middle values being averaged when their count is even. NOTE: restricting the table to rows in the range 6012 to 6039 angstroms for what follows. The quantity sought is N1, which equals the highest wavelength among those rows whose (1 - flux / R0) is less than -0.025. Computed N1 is 6038.5 angstroms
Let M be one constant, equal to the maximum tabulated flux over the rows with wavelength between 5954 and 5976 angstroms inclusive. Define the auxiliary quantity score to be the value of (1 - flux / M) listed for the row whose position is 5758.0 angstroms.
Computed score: 0.067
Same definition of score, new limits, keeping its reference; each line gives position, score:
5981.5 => 0.022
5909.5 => -0.019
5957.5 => 0.000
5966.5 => 0.038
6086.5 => 0.036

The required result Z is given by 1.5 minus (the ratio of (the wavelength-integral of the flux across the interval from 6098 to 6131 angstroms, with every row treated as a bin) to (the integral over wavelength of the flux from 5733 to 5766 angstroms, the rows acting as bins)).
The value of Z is 0.51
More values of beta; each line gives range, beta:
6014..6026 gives 15.7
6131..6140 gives 15.3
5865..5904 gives 15.6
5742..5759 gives 15.4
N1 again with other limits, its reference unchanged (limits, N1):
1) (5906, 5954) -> 5948.5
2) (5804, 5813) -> 5809.0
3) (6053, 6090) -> 6070.0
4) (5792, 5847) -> 5846.5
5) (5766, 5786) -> 5785.0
